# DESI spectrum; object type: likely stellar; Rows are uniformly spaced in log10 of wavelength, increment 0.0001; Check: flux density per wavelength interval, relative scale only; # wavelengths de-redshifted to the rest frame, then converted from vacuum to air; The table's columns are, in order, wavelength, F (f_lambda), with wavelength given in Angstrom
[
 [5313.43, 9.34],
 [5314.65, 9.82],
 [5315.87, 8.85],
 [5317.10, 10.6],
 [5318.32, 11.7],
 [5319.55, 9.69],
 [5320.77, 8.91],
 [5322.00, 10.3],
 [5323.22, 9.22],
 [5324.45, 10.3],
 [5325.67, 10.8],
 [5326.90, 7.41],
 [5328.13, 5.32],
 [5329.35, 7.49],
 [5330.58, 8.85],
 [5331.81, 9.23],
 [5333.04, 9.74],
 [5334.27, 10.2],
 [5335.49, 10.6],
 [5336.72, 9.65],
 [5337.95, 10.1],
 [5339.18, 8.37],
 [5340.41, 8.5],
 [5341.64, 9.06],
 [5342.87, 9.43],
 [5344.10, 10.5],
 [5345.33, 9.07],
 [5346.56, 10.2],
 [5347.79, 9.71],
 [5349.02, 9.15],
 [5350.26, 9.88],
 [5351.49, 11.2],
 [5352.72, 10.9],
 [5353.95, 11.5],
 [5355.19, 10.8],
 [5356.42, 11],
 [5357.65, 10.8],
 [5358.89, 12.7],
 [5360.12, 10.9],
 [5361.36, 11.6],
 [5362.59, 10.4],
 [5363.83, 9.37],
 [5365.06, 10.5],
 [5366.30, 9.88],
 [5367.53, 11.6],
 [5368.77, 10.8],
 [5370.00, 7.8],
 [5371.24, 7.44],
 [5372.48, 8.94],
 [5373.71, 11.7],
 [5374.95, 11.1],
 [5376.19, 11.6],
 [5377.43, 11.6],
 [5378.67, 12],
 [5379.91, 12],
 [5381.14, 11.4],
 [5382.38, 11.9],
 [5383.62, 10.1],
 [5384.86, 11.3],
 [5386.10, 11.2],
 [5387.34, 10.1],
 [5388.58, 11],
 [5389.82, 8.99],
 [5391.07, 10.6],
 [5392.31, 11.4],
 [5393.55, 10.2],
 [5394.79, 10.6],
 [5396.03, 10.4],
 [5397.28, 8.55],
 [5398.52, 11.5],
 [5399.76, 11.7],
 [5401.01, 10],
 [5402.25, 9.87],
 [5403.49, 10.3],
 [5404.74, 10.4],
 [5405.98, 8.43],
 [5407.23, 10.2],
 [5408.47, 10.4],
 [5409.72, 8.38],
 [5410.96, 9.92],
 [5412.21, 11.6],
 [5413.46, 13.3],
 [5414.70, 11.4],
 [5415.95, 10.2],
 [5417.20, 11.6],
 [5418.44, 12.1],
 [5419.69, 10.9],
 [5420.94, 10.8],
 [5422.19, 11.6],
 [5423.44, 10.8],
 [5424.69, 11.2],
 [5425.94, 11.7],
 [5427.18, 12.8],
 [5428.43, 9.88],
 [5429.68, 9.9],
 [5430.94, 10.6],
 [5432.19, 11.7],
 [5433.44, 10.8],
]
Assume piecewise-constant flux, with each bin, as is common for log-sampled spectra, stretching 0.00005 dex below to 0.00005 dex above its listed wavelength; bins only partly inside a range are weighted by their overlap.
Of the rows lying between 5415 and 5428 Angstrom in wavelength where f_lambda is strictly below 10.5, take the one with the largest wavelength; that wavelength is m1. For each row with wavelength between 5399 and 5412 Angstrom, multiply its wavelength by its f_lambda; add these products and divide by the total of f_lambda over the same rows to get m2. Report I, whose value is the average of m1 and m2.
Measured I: 5410.6 Angstrom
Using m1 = 5415.95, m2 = 5405.2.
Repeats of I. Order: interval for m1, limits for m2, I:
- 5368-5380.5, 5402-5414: 5390.3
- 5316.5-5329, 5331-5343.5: 5332.7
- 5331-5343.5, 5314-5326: 5331.5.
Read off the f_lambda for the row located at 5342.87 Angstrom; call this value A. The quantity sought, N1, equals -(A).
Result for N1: -9.43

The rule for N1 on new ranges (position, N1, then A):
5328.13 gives -5.32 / 5.32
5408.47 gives -10.40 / 10.4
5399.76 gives -11.70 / 11.7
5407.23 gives -10.20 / 10.2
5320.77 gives -8.91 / 8.91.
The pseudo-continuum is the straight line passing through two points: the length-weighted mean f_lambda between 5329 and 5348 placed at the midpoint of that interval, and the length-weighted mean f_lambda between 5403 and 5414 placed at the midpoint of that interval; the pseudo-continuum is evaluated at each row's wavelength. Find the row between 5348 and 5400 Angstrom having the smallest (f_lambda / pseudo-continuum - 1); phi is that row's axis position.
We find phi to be 5371.24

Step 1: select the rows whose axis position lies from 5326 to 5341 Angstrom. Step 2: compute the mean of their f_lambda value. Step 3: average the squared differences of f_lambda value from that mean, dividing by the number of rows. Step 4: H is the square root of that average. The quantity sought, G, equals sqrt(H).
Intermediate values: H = 1.44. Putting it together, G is 1.20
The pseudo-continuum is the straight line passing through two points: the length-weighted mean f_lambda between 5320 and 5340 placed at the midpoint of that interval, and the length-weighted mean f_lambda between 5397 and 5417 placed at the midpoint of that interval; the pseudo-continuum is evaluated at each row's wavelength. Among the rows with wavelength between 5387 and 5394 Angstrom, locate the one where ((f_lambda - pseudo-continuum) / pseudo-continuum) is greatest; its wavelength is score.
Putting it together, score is 5392.31 Angstrom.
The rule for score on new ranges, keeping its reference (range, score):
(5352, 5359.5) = 5358.89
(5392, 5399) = 5392.31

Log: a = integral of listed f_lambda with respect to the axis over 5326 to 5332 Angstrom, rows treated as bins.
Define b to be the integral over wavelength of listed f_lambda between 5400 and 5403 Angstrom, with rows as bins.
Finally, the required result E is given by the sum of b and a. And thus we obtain 77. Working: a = 46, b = 31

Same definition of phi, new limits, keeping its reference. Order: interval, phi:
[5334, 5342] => 5339.18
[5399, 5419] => 5409.72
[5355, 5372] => 5371.24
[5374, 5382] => 5374.95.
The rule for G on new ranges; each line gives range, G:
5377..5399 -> 0.98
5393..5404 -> 0.93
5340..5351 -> 0.77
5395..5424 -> 1.08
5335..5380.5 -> 1.11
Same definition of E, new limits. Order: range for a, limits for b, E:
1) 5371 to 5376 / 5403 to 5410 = 119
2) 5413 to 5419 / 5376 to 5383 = 152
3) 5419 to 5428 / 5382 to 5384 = 124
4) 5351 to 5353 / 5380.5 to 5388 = 105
